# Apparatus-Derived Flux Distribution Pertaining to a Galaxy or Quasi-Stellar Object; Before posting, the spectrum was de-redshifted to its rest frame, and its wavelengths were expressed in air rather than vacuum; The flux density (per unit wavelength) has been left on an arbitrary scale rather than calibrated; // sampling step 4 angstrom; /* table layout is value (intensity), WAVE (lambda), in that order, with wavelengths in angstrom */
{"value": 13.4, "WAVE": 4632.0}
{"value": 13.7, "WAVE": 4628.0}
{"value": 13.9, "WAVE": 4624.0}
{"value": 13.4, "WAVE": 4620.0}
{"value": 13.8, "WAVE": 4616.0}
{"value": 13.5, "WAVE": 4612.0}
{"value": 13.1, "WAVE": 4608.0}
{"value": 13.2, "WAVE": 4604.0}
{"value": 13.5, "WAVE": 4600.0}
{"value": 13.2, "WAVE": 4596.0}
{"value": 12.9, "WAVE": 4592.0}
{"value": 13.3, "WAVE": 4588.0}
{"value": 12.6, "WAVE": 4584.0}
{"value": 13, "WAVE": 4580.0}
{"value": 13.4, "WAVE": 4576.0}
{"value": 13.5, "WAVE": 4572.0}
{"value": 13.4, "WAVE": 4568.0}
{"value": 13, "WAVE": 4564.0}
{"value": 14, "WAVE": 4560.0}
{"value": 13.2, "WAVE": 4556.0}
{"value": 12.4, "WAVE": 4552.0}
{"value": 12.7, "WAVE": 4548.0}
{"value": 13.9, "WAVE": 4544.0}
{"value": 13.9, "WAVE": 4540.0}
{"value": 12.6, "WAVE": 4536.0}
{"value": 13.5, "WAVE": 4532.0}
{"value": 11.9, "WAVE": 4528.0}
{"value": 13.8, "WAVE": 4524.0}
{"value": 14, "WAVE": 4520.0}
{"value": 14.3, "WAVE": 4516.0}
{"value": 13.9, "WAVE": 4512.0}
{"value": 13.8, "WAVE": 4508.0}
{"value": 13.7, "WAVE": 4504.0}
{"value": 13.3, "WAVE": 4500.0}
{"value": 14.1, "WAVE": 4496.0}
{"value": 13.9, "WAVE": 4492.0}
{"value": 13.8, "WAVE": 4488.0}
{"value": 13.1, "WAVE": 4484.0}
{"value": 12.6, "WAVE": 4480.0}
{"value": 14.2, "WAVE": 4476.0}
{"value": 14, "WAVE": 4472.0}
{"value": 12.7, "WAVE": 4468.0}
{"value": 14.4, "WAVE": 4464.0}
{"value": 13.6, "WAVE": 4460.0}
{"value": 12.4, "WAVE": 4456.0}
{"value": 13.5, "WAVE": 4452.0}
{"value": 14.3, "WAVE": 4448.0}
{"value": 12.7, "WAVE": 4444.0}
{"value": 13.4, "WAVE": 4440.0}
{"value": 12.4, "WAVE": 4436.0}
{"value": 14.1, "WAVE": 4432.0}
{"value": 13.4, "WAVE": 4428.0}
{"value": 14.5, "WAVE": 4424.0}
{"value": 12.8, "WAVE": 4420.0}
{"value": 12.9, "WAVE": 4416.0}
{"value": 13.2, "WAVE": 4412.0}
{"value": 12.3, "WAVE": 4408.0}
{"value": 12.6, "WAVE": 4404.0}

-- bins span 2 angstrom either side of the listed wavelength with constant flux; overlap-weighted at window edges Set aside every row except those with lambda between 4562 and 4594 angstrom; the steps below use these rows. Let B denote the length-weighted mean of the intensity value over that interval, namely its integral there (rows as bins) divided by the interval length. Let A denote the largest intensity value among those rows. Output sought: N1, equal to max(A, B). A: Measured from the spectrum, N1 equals 13.5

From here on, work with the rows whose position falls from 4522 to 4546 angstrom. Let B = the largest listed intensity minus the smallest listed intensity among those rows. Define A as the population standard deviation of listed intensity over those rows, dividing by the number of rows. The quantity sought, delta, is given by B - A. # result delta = 1.24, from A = 0.8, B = 2.0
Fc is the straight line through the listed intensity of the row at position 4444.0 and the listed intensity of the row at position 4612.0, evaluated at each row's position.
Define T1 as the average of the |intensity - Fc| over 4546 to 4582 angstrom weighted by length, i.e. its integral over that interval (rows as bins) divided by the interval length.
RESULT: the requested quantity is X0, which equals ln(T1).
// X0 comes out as -1.07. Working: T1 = 0.34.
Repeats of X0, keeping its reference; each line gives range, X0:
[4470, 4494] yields -0.21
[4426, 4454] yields -0.23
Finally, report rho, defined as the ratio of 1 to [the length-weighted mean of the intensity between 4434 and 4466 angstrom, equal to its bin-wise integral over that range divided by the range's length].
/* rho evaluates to 0.0750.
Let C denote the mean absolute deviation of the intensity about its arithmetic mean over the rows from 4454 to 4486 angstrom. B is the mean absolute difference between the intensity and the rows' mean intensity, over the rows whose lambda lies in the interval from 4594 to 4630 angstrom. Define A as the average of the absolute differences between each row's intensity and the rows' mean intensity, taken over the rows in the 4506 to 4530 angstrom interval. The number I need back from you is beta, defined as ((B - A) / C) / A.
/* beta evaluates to -0.9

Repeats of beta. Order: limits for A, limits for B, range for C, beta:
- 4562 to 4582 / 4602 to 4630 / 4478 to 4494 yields 0.4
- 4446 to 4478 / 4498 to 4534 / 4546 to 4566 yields -0.5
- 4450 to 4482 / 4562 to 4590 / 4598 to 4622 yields -3.2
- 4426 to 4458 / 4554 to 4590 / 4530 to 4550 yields -1.0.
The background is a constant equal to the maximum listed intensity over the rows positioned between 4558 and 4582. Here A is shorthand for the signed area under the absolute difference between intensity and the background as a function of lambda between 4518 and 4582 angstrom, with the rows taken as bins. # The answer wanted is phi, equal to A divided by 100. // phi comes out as 0.47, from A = 47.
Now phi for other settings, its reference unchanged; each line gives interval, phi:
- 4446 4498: 0.30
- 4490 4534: 0.18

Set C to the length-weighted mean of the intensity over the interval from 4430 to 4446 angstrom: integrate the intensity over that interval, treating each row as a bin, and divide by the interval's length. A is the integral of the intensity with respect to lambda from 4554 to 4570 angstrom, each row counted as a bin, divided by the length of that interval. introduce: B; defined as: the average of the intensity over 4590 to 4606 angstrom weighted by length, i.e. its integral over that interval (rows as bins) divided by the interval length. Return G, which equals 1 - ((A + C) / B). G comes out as -1.01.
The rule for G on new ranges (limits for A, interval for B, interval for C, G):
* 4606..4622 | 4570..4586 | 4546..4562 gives -1.02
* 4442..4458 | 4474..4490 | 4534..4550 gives -0.97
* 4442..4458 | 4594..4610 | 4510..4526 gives -1.05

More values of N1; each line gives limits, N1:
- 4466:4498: 14.2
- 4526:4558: 13.9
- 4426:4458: 14.3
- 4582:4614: 13.5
